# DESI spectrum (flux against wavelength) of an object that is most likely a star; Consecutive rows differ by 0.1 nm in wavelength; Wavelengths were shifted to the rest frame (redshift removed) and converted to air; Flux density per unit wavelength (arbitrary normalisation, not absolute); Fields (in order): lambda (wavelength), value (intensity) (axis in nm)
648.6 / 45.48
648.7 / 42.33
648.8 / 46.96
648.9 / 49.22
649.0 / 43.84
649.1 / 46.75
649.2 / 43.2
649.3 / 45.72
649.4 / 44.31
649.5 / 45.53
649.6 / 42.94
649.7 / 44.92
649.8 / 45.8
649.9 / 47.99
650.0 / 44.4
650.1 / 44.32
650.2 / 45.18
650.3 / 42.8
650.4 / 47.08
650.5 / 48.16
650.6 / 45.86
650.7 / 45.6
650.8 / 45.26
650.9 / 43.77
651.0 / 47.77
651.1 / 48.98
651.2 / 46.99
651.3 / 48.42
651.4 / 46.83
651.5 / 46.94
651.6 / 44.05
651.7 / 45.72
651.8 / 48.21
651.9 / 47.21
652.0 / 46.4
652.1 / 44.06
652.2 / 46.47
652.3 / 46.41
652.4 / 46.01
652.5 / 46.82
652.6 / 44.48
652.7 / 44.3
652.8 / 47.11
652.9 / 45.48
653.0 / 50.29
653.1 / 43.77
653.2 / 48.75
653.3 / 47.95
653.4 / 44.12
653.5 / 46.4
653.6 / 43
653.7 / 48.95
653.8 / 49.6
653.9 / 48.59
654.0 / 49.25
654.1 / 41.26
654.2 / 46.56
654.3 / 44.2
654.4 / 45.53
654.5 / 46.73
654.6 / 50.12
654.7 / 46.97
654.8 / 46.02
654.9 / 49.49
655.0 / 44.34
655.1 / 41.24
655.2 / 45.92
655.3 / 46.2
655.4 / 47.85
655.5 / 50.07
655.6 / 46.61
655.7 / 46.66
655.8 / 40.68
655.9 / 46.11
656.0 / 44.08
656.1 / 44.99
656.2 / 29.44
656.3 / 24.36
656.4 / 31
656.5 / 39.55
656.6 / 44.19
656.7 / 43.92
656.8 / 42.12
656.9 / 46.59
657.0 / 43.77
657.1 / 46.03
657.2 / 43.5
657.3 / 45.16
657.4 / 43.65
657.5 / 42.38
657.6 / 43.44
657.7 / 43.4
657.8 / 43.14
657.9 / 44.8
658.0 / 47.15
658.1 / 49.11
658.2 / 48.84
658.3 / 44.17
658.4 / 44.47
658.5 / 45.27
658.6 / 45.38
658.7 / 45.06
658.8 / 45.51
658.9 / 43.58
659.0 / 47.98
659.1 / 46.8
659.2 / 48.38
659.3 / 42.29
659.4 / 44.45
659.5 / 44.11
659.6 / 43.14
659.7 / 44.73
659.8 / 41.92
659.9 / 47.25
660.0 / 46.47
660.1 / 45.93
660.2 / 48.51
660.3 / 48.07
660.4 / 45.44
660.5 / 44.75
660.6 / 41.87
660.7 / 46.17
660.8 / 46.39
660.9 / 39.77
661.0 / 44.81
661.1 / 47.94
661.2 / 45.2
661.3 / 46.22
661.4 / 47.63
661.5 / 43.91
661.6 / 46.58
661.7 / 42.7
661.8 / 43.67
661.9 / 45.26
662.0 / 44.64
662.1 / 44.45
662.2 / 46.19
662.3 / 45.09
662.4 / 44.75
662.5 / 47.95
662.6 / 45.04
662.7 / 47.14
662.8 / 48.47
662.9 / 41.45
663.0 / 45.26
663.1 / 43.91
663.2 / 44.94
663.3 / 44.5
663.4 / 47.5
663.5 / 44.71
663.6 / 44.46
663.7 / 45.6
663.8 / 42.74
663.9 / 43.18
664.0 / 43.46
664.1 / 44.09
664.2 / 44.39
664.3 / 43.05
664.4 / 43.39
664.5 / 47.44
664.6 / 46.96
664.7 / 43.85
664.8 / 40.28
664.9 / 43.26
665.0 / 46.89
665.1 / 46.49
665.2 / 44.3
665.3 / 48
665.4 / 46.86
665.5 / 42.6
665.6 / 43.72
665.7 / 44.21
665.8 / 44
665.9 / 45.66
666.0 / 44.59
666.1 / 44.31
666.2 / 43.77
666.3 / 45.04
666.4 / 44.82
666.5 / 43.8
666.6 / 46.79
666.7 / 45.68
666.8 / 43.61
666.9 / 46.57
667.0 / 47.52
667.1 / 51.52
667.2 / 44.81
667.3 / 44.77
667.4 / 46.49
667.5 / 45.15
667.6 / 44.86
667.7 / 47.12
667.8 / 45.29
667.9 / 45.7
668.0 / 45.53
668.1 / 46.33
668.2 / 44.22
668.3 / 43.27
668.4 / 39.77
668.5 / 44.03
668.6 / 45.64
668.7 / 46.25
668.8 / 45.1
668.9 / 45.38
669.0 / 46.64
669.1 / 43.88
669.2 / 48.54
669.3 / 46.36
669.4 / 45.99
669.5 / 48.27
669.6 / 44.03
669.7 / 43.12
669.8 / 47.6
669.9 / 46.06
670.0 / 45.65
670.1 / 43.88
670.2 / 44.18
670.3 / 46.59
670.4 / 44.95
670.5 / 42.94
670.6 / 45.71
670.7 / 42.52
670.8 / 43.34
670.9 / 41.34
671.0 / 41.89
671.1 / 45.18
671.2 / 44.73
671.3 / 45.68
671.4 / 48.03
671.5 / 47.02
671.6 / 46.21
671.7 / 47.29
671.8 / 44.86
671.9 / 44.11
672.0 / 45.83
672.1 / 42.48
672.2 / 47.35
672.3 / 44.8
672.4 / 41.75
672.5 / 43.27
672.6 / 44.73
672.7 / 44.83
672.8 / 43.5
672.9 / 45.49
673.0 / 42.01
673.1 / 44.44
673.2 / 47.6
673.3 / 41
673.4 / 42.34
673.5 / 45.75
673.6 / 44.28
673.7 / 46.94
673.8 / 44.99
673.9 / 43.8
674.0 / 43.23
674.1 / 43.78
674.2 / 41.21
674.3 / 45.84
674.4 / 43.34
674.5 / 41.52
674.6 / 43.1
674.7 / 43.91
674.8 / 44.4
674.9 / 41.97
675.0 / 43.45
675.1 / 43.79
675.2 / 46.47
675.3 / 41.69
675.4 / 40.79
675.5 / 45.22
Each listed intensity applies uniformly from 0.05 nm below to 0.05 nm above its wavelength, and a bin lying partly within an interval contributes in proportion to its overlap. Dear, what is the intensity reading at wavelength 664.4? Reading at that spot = 43.39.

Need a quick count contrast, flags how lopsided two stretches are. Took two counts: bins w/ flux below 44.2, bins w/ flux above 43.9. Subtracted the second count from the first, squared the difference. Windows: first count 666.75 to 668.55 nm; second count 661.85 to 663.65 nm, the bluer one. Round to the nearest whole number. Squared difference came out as 169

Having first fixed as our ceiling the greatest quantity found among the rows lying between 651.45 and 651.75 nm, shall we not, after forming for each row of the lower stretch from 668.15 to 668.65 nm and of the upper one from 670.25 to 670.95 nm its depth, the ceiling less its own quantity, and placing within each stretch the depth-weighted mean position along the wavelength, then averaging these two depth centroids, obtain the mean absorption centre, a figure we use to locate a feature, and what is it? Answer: 669.54 nm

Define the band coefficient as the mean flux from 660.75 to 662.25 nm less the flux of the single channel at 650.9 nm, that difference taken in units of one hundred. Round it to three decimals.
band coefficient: 0.013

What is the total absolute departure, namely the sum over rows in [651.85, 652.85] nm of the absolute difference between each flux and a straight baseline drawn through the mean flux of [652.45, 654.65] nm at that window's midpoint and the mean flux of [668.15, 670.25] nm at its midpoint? 10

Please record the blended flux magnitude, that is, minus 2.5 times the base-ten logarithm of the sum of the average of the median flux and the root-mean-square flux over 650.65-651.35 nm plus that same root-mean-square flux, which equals -4.93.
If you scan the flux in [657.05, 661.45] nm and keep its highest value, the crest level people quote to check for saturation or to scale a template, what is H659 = 49.11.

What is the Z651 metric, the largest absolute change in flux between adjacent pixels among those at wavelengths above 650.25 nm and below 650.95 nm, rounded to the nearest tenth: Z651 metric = 4.3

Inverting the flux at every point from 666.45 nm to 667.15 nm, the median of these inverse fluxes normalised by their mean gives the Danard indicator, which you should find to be 1.00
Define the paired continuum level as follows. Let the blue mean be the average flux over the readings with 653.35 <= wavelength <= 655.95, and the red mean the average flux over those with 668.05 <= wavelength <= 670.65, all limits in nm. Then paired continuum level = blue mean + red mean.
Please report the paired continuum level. 91.4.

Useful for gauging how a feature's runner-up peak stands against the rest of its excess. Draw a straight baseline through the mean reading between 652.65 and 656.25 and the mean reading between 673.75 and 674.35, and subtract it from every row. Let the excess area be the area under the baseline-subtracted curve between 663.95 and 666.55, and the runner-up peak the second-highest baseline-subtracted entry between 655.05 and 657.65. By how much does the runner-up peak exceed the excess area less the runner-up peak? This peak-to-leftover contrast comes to 4.6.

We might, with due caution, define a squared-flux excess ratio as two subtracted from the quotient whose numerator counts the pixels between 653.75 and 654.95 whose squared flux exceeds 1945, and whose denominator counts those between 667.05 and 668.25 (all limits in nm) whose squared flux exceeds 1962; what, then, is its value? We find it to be -1.00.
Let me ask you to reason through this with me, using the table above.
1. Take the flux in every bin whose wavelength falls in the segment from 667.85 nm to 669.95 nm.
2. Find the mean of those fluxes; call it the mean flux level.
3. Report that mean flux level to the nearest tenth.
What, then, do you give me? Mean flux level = 45.3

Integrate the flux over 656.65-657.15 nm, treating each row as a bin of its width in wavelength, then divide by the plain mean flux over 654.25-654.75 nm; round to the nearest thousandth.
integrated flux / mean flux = 0.476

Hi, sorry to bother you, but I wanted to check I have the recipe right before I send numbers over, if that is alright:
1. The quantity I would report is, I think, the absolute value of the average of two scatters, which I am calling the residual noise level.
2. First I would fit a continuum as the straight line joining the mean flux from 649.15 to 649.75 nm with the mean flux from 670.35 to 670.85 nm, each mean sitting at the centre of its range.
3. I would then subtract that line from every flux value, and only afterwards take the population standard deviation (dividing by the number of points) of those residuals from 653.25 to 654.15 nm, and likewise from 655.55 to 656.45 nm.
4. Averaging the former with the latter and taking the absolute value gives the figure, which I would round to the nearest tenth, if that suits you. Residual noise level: 5.5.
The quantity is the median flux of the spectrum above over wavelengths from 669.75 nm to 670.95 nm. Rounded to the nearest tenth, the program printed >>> 44.6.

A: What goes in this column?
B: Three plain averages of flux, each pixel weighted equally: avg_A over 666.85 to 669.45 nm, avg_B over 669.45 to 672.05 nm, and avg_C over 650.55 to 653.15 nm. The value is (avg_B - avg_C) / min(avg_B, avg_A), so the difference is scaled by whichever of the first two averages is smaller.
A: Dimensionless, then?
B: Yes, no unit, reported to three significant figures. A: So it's -0.0275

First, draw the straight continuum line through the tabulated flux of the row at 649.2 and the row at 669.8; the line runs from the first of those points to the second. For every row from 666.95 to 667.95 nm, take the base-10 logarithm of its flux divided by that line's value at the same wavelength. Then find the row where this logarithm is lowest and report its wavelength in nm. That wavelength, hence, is 667.3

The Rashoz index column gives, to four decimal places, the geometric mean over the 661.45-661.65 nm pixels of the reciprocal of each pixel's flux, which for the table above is 0.0221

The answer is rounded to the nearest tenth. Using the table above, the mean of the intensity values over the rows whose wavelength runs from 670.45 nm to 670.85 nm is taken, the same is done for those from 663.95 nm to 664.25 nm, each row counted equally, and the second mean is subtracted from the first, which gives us -0.4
